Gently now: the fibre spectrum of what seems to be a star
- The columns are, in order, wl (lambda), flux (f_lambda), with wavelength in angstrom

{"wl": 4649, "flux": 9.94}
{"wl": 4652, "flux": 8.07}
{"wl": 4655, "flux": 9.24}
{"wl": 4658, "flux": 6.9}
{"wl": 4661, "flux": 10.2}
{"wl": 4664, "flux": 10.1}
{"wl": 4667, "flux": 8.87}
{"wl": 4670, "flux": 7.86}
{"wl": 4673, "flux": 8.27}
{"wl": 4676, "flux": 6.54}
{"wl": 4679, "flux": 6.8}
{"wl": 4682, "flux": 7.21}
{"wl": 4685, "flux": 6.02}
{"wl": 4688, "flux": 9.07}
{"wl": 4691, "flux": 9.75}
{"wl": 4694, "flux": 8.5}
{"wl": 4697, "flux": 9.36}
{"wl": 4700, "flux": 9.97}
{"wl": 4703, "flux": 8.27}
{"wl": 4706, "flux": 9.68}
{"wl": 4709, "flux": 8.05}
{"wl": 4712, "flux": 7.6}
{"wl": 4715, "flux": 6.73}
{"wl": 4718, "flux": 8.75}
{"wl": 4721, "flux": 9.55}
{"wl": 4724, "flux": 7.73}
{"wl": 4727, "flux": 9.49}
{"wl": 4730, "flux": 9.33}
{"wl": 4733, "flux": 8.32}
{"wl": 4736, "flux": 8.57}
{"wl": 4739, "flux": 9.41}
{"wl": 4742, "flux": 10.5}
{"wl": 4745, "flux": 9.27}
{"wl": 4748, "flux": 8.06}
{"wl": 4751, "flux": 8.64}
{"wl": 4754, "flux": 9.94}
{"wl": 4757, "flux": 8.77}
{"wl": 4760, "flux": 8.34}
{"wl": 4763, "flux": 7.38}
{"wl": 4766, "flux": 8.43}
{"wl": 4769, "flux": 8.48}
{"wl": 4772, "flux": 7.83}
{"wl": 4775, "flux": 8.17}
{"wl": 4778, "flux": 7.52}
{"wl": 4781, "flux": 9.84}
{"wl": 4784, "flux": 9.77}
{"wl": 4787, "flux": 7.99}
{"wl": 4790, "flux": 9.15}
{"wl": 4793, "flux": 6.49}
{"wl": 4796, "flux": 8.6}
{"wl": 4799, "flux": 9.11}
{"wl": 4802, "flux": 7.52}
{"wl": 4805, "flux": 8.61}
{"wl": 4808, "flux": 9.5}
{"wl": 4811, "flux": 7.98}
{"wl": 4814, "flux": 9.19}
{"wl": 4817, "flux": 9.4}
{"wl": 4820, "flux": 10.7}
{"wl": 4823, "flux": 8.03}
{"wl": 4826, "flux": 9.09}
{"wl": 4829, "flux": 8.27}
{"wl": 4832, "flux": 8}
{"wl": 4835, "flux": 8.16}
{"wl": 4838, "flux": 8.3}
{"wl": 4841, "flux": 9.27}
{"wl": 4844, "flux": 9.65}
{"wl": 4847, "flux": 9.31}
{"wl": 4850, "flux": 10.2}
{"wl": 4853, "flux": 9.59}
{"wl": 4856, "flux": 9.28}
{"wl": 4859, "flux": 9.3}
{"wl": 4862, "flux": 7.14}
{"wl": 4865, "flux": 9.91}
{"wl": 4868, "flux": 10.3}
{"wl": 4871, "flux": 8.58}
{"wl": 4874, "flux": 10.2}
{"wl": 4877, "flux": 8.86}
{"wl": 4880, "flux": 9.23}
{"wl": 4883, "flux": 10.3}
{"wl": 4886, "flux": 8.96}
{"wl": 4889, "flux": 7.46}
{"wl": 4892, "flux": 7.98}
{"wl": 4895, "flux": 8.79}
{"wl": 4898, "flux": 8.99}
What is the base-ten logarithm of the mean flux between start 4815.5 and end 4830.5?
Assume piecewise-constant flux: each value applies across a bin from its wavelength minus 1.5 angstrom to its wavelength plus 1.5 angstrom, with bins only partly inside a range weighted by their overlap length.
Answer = 0.959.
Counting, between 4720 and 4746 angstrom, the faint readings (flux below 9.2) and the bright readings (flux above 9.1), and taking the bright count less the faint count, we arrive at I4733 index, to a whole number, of 3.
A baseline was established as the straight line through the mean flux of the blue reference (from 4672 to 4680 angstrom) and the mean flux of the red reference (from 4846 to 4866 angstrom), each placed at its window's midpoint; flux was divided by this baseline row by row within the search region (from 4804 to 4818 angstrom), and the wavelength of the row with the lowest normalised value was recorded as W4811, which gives 4811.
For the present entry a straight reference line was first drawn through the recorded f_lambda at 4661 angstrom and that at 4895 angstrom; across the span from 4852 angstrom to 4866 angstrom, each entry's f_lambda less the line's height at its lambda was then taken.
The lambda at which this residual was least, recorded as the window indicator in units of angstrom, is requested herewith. 4862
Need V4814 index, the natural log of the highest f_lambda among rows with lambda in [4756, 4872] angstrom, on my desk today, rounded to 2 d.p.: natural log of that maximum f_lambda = 2.37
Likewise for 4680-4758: 2.35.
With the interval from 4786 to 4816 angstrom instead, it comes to 2.25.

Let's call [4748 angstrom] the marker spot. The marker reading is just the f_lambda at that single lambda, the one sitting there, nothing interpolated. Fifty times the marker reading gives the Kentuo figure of 403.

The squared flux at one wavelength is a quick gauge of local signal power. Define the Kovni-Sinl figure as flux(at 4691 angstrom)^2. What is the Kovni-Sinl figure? 95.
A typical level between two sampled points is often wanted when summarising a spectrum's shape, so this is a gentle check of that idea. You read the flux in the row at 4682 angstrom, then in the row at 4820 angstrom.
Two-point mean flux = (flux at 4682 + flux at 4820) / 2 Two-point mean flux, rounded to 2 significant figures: 9.0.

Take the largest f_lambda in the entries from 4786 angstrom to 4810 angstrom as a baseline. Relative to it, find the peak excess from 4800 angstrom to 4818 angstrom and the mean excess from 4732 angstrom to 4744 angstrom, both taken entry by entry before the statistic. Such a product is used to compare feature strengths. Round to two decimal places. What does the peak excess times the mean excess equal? 0.00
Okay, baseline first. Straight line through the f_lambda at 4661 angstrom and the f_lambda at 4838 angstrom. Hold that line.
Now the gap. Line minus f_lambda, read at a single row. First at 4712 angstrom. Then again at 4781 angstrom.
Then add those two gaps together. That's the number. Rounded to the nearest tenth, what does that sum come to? 1.1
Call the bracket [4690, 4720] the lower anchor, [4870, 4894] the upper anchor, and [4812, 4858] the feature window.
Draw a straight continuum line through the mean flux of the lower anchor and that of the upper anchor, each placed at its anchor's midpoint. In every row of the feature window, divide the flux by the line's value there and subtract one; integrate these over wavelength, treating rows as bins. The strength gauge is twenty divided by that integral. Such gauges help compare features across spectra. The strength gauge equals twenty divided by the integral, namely 18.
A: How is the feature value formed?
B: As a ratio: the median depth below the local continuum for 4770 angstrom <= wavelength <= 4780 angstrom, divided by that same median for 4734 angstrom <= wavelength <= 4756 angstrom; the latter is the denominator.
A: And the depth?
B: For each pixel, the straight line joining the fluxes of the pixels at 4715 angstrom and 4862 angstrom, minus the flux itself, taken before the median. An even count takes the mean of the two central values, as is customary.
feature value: 0.38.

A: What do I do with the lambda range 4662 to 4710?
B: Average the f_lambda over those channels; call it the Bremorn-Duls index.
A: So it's 8.4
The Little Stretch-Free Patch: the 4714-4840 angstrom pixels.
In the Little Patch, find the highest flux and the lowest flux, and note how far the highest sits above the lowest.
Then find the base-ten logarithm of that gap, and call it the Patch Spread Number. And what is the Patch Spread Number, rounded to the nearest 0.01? 0.62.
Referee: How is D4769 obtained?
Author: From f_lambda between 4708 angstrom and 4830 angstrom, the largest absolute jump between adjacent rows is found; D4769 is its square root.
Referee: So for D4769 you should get 1.63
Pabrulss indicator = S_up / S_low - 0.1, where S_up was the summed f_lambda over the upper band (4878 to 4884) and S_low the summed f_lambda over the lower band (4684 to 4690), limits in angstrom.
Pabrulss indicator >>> 1.19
